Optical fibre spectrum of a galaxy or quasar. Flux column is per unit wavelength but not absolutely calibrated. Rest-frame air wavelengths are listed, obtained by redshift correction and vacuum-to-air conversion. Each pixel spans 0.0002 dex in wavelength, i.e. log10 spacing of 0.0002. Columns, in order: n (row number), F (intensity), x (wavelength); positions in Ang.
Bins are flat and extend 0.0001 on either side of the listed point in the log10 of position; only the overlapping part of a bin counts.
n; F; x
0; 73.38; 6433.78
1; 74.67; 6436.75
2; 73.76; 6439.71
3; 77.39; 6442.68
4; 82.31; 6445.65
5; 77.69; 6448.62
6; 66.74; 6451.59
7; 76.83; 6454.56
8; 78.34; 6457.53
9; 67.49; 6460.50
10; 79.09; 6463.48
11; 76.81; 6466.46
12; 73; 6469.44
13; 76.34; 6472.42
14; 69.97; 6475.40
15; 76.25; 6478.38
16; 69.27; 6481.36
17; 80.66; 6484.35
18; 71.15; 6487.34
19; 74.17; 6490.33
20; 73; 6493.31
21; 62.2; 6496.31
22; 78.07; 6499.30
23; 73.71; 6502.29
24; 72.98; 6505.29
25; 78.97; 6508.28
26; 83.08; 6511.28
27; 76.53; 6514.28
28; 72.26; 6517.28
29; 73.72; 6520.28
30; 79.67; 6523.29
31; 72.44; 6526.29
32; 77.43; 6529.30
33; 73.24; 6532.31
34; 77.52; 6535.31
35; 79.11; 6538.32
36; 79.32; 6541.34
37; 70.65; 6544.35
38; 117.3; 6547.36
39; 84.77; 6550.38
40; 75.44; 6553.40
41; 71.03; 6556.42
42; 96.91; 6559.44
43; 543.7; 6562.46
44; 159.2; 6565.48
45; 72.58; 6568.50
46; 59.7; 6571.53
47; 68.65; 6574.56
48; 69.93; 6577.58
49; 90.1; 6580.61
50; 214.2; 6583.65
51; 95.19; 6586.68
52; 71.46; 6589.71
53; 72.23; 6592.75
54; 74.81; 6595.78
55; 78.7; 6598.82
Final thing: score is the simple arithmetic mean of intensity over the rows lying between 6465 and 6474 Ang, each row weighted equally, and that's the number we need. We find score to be 75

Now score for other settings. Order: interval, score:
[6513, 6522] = 74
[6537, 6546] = 76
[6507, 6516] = 80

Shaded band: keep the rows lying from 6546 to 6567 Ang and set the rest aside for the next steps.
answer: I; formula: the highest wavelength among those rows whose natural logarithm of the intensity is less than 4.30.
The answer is 6556.42 Ang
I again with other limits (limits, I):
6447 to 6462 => 6460.50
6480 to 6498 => 6496.31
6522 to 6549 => 6544.35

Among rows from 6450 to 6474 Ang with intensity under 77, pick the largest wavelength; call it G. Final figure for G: 6472.42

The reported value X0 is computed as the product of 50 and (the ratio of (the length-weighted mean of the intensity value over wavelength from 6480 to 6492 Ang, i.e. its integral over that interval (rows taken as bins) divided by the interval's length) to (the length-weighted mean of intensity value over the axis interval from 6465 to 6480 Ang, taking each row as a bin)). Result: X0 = 50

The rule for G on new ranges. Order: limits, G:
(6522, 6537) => 6532.31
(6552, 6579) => 6577.58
